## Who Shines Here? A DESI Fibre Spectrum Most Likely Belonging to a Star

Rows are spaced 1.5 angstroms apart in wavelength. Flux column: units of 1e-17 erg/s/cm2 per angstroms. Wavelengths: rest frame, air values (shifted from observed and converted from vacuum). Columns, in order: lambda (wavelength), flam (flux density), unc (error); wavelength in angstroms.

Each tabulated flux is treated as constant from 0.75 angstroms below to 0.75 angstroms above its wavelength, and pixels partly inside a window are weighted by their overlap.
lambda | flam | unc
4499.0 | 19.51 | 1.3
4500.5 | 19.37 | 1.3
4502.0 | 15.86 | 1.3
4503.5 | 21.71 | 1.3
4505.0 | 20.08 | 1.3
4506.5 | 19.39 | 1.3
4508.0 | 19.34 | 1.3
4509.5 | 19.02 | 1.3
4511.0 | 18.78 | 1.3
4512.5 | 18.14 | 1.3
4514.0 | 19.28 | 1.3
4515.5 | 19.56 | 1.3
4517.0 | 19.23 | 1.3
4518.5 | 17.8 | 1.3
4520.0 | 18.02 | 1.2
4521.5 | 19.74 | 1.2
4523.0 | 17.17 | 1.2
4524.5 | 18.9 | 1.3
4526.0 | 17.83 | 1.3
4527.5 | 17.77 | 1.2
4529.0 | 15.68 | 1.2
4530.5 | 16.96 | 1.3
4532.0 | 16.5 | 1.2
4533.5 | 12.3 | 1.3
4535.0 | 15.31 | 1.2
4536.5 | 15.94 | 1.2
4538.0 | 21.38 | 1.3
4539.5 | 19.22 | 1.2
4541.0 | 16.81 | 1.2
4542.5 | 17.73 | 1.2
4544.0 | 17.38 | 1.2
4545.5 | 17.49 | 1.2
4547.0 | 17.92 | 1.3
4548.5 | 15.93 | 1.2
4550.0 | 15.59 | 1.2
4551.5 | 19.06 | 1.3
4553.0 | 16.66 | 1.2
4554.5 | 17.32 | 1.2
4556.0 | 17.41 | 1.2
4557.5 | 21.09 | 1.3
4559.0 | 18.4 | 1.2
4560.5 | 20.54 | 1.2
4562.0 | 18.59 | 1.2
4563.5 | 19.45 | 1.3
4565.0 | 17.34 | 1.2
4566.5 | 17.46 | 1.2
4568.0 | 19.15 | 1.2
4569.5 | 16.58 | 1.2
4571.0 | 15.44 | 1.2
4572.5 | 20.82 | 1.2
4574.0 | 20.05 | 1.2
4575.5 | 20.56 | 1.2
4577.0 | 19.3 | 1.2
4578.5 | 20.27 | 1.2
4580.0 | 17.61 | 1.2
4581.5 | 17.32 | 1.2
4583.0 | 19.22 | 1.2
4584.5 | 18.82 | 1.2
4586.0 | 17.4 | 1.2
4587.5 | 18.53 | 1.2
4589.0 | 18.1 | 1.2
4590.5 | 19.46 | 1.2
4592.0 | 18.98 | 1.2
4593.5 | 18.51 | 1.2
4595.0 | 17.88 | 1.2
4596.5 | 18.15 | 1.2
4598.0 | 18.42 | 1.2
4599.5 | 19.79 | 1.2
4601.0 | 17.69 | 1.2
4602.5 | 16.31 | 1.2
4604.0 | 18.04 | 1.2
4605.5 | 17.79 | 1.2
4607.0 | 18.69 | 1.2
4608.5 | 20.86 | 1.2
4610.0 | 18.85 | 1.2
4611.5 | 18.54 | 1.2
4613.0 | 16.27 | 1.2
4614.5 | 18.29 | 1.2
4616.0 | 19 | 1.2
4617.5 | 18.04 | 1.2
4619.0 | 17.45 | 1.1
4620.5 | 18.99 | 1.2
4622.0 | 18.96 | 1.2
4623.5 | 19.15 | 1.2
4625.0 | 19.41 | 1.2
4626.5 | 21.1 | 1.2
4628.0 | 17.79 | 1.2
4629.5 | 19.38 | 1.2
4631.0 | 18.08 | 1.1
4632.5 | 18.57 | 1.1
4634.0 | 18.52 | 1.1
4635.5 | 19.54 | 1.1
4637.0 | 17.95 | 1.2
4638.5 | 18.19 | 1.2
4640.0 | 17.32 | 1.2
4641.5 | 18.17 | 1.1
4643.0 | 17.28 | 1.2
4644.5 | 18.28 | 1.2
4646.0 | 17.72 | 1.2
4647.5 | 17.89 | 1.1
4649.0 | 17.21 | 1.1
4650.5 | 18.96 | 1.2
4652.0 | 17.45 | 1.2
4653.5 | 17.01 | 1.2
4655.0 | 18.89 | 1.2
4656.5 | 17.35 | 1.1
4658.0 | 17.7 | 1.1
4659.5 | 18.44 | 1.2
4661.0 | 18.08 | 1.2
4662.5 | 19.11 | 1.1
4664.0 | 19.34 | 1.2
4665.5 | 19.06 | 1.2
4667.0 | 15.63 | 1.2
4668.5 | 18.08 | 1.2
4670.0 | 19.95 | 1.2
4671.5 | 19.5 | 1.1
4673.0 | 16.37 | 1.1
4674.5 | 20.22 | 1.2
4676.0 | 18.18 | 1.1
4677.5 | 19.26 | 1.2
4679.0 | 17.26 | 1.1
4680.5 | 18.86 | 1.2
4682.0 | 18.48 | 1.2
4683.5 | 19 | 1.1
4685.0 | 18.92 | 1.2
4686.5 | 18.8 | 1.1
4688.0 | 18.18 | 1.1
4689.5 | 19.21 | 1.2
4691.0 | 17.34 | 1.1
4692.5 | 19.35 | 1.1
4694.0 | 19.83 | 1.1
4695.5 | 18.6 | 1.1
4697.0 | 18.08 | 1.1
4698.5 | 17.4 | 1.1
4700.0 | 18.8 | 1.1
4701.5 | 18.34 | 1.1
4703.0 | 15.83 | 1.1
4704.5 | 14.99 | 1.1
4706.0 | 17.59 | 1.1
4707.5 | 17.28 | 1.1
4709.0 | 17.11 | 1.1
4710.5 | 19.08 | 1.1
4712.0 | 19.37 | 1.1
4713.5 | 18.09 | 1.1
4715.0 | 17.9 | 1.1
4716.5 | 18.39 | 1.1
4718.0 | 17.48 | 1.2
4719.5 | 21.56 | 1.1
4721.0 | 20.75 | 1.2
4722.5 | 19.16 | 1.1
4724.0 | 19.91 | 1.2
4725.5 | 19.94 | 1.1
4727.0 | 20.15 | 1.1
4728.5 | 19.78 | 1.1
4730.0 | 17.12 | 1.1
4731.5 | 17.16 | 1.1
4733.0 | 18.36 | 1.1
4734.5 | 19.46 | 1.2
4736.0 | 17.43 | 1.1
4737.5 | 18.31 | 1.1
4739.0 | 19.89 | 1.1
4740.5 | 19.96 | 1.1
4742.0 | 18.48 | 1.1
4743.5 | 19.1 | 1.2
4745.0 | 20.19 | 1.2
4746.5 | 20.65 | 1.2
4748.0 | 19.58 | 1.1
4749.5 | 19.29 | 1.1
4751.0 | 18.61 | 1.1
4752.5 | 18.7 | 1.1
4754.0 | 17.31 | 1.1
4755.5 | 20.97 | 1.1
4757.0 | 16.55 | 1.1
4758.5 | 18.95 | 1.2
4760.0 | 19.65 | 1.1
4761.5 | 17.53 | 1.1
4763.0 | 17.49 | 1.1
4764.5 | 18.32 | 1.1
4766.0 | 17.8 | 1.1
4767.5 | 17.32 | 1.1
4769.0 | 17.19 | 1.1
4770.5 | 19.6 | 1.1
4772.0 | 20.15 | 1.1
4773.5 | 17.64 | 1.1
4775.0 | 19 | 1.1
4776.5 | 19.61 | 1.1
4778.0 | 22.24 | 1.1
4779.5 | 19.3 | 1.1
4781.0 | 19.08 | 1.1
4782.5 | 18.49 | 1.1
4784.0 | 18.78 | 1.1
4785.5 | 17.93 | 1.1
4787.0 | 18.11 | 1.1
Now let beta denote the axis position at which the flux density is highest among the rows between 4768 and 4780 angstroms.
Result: 4778.0 angstroms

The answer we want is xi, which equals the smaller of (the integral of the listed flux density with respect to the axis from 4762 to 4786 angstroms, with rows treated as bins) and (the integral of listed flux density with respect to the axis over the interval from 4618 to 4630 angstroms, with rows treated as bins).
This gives 228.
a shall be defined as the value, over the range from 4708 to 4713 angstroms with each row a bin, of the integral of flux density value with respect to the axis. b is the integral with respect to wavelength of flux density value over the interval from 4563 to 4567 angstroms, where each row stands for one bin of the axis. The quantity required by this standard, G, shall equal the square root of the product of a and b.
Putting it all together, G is 81.6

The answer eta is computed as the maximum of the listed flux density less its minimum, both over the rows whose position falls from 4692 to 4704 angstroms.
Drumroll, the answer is 4.0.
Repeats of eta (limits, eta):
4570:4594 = 5.4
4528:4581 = 9.1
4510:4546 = 9.1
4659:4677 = 4.6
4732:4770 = 4.4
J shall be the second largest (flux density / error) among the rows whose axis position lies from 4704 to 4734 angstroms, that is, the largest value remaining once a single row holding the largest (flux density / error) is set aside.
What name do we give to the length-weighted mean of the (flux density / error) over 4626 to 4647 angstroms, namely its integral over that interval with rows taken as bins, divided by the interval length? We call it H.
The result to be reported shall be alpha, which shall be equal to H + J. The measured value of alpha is 34.2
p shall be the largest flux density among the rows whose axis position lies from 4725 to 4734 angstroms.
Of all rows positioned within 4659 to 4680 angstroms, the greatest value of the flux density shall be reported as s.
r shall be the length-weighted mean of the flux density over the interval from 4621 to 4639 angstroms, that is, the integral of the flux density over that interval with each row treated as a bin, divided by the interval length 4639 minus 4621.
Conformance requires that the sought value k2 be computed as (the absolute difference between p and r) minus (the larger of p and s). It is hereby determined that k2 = -19.0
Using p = 20.15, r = 18.9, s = 20.22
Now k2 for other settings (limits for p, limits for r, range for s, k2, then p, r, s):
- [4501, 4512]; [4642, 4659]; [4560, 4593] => -17.8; 21.71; 17.8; 20.82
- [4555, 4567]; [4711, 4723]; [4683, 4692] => -19.1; 21.09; 19.1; 19.21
